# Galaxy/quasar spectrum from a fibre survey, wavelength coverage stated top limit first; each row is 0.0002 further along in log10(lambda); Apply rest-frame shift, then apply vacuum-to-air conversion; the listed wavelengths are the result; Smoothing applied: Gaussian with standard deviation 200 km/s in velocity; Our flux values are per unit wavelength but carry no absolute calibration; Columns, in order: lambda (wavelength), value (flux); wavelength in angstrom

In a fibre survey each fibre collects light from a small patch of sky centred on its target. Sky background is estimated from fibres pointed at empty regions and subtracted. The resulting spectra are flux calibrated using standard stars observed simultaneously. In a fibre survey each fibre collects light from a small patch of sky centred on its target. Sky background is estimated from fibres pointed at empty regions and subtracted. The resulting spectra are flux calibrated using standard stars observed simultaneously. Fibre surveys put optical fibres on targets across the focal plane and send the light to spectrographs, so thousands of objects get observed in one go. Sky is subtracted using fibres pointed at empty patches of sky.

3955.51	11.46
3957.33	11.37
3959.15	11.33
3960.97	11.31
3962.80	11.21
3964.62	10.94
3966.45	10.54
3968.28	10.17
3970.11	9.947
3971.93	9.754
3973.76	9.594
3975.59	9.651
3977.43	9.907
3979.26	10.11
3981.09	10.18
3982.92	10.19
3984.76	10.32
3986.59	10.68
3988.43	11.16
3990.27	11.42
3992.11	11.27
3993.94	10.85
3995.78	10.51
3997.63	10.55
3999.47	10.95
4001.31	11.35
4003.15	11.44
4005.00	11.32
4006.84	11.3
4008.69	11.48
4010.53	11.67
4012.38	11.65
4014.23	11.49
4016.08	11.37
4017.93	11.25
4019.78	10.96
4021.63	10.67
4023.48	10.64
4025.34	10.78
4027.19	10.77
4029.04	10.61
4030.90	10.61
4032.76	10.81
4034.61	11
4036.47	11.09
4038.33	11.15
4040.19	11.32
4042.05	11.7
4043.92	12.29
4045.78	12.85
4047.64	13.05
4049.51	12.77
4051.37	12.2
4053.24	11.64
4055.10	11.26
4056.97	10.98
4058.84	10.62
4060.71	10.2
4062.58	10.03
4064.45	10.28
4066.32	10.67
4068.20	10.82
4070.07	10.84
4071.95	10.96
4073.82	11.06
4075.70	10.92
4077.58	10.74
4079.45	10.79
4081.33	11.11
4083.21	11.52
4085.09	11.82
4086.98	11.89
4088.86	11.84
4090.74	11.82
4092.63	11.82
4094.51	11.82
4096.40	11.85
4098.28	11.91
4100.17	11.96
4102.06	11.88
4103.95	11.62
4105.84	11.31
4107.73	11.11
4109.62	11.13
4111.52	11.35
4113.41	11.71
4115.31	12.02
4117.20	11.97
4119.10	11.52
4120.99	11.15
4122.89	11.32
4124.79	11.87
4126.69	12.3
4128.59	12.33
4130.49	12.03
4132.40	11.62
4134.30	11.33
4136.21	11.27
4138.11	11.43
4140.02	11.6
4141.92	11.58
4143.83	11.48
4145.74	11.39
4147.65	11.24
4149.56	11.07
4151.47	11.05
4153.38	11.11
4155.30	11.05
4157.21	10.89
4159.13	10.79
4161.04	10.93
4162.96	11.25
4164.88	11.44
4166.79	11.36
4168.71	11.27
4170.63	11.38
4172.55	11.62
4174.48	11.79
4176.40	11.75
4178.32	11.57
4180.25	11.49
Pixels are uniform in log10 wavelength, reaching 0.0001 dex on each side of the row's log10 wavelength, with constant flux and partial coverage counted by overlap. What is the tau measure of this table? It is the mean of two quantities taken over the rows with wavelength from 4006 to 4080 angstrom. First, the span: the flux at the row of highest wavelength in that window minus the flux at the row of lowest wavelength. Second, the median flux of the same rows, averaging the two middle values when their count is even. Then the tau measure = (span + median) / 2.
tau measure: 5.24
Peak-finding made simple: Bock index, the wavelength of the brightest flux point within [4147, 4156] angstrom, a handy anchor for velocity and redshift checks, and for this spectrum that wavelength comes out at 4147.65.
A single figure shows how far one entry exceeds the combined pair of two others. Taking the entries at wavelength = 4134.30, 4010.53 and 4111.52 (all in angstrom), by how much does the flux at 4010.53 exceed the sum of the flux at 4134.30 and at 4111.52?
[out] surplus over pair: -11.0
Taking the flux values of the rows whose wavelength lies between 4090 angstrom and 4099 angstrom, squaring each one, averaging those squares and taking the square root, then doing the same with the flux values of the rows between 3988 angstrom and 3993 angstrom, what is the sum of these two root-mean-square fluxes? 23.1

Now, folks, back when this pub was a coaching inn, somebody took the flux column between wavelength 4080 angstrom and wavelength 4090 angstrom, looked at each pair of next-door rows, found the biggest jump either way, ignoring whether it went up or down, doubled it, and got 0.82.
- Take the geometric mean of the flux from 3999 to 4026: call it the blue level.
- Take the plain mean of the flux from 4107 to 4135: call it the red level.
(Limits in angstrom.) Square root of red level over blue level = 1.019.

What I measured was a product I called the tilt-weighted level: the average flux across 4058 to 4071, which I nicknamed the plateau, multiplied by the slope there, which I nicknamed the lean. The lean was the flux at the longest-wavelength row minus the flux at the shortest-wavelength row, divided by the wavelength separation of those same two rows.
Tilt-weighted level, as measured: 0.21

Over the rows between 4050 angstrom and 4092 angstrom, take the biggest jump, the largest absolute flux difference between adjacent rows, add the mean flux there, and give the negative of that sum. -11.7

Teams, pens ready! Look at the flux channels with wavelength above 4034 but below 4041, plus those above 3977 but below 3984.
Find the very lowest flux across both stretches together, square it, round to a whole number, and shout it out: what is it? 98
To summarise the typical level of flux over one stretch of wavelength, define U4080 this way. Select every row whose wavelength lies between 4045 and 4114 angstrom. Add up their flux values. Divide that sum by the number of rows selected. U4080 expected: 11.4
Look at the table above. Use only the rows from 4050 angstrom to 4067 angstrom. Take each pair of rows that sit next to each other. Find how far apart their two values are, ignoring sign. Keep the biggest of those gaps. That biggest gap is 0.56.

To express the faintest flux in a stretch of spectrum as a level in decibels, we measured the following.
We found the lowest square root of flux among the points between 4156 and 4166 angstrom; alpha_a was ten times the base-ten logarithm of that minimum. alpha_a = 5.17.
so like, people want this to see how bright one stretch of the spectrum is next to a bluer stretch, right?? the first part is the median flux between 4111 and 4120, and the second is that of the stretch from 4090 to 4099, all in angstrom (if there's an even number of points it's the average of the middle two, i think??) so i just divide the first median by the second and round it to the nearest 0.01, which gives 0.99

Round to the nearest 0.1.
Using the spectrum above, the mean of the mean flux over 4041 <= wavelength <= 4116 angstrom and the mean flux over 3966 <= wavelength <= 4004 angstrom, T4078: 11.0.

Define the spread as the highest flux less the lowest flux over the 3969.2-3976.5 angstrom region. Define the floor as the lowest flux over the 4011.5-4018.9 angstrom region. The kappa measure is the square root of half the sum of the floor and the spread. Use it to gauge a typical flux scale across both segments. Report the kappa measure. 2.41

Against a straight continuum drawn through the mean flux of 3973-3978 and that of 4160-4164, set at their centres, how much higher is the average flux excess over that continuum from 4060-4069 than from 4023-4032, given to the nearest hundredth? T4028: -0.56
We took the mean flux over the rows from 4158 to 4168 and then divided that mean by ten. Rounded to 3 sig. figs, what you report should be 1.12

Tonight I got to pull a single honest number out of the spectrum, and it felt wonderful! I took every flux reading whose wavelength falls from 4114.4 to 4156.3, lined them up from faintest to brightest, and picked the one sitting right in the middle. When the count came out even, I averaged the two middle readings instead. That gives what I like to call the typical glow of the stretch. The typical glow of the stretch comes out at 11.5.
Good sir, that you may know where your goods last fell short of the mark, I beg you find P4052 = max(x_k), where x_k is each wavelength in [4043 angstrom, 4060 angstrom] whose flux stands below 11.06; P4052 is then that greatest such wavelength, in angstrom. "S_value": 4058.84 angstrom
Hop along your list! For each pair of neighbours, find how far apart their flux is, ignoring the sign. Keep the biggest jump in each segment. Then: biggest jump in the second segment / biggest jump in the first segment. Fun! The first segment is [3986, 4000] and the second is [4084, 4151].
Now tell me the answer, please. 1.1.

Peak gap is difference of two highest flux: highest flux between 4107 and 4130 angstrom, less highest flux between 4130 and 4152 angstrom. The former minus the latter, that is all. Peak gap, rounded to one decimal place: 0.3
